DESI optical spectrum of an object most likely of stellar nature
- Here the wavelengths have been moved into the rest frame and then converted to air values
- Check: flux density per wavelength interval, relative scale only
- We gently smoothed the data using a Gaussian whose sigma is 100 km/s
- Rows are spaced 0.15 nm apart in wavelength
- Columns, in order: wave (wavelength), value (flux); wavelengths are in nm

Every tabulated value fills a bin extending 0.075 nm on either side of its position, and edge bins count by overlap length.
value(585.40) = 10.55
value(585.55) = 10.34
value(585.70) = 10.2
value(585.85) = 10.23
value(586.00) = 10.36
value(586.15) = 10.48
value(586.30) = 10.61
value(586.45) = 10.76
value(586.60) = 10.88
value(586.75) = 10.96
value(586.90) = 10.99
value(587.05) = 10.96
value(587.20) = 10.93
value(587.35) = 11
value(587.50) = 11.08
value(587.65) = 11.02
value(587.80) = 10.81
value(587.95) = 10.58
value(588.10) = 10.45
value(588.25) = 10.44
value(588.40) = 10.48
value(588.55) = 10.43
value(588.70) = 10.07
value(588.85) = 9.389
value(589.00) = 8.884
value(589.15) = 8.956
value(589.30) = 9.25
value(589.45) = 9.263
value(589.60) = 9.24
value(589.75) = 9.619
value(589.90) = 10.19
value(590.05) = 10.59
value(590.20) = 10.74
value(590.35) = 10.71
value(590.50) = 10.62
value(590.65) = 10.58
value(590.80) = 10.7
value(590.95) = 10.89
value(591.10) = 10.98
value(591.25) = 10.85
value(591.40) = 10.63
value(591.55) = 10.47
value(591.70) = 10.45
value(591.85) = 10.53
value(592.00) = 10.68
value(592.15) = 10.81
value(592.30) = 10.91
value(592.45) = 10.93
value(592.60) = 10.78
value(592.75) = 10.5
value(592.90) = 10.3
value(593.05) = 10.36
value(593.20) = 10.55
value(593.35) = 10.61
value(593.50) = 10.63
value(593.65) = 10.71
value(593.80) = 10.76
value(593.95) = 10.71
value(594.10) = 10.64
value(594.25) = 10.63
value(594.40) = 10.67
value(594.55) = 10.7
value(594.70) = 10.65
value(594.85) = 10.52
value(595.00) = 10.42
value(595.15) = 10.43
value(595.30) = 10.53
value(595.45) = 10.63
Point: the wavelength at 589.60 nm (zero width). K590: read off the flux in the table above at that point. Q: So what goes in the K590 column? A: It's 9.24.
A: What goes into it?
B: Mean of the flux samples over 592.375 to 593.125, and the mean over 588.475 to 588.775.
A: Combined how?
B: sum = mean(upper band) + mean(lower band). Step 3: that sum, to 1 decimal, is 20.8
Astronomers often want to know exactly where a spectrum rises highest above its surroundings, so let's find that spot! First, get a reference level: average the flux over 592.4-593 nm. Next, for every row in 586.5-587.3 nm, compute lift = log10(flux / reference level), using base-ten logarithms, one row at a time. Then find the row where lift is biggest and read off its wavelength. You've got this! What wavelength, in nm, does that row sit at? 586.90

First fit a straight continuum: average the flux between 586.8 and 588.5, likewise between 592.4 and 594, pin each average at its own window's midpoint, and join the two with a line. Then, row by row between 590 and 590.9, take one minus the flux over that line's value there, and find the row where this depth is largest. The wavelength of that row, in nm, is 590.05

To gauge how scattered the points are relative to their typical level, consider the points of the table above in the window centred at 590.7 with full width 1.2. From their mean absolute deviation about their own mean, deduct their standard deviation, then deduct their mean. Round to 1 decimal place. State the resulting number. -10.8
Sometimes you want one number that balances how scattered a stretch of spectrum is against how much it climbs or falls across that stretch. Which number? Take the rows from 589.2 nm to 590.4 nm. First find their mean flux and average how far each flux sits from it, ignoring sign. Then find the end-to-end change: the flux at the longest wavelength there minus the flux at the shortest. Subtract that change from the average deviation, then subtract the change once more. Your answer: -2.3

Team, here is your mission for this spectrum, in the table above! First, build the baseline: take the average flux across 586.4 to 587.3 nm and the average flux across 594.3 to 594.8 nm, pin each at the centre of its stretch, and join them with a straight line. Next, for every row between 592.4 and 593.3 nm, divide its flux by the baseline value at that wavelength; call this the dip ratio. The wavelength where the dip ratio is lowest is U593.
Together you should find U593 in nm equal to 592.90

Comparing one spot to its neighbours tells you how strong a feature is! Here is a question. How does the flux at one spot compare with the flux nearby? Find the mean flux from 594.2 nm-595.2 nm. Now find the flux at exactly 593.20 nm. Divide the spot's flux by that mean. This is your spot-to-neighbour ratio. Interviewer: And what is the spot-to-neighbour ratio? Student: 1.00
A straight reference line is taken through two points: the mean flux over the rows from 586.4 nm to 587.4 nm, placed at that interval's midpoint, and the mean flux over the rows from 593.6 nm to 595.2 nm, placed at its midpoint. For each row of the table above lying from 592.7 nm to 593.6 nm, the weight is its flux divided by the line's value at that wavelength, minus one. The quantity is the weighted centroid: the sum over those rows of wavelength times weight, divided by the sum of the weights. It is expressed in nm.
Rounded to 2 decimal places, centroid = 592.99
